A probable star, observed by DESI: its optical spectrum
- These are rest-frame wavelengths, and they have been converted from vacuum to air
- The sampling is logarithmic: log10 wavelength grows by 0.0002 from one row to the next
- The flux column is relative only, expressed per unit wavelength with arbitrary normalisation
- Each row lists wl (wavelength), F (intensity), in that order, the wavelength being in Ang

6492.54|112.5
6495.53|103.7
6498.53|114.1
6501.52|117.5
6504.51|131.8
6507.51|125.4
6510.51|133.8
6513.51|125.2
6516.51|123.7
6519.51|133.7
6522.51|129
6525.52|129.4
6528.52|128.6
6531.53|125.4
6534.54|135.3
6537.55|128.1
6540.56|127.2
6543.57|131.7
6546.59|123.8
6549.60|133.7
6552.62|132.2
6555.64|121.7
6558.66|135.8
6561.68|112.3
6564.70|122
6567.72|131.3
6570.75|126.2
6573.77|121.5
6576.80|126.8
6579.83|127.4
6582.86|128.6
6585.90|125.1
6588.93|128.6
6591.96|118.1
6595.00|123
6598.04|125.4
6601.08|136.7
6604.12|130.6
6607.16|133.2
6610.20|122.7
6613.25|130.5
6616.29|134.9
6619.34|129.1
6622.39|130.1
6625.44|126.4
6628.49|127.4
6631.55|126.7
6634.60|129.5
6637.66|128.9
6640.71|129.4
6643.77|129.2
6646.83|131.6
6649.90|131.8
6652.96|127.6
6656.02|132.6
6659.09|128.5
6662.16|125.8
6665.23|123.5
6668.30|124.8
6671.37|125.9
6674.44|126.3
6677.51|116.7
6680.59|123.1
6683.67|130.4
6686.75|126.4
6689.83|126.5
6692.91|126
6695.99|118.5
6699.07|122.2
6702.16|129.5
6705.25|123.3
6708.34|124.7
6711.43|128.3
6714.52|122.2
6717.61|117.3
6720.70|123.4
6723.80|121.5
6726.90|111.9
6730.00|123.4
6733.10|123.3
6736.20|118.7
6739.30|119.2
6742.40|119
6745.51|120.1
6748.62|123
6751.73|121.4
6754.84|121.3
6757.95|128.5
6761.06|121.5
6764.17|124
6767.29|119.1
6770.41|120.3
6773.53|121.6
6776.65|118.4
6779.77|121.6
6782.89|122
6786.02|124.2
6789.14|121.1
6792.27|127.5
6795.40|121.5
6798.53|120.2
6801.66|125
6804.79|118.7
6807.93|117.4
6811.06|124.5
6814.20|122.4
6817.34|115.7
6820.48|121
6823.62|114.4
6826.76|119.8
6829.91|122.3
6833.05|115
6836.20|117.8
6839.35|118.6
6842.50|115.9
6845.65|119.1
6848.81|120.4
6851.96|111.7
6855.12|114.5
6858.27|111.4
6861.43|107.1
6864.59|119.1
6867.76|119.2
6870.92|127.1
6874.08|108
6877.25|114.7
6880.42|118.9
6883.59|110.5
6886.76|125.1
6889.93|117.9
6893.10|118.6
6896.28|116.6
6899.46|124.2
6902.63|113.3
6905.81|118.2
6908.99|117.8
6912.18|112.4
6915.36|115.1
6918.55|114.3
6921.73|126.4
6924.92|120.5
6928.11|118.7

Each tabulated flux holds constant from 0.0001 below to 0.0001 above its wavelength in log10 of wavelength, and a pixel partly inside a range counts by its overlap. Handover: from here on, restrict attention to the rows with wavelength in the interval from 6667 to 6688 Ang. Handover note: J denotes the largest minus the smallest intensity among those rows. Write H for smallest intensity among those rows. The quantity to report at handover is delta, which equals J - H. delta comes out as -103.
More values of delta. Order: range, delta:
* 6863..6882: -89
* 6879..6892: -96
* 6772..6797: -109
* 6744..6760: -112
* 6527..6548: -112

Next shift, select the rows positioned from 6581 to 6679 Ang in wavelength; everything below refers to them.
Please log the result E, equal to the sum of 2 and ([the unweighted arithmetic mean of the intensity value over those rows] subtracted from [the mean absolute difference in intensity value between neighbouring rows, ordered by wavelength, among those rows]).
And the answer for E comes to -122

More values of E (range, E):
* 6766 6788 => -117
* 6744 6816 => -117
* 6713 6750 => -114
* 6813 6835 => -111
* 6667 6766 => -117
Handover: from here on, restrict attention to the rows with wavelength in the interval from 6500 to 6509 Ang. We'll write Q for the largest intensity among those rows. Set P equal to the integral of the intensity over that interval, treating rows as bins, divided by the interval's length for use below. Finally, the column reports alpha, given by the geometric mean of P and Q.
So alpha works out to 128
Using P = 125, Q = 131.8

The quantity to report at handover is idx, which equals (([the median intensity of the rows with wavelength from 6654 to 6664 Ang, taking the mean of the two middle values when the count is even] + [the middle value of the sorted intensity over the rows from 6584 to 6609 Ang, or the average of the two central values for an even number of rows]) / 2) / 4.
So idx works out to 31.9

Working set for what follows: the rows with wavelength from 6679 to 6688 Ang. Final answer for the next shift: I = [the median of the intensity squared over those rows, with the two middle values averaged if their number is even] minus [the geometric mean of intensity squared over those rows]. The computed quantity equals -50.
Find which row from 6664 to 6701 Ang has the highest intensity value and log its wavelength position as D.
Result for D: 6683.67 Ang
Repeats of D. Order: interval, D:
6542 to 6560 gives 6558.66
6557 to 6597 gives 6558.66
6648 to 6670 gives 6656.02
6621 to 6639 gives 6622.39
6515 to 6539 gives 6534.54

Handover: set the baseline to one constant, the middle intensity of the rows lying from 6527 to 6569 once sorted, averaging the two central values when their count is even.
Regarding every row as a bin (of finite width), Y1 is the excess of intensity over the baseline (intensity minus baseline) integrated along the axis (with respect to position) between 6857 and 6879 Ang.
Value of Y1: -287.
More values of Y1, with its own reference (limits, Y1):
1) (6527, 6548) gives 5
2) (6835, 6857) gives -255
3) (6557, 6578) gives -69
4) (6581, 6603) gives -39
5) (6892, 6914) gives -244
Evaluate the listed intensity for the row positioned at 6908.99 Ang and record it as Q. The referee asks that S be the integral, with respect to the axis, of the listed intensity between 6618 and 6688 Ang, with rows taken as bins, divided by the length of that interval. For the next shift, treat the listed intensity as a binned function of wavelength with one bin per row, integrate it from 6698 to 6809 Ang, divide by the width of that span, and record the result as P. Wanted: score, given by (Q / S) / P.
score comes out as 0.0076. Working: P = 122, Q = 117.8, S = 127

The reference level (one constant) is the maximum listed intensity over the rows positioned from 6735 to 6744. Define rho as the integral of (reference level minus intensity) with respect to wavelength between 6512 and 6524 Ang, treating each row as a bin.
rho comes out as -104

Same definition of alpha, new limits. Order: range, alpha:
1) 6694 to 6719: 126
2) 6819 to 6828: 120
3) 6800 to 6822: 123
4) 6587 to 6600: 126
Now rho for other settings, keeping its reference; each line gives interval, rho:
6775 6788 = -30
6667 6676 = -58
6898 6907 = 6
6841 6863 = 108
